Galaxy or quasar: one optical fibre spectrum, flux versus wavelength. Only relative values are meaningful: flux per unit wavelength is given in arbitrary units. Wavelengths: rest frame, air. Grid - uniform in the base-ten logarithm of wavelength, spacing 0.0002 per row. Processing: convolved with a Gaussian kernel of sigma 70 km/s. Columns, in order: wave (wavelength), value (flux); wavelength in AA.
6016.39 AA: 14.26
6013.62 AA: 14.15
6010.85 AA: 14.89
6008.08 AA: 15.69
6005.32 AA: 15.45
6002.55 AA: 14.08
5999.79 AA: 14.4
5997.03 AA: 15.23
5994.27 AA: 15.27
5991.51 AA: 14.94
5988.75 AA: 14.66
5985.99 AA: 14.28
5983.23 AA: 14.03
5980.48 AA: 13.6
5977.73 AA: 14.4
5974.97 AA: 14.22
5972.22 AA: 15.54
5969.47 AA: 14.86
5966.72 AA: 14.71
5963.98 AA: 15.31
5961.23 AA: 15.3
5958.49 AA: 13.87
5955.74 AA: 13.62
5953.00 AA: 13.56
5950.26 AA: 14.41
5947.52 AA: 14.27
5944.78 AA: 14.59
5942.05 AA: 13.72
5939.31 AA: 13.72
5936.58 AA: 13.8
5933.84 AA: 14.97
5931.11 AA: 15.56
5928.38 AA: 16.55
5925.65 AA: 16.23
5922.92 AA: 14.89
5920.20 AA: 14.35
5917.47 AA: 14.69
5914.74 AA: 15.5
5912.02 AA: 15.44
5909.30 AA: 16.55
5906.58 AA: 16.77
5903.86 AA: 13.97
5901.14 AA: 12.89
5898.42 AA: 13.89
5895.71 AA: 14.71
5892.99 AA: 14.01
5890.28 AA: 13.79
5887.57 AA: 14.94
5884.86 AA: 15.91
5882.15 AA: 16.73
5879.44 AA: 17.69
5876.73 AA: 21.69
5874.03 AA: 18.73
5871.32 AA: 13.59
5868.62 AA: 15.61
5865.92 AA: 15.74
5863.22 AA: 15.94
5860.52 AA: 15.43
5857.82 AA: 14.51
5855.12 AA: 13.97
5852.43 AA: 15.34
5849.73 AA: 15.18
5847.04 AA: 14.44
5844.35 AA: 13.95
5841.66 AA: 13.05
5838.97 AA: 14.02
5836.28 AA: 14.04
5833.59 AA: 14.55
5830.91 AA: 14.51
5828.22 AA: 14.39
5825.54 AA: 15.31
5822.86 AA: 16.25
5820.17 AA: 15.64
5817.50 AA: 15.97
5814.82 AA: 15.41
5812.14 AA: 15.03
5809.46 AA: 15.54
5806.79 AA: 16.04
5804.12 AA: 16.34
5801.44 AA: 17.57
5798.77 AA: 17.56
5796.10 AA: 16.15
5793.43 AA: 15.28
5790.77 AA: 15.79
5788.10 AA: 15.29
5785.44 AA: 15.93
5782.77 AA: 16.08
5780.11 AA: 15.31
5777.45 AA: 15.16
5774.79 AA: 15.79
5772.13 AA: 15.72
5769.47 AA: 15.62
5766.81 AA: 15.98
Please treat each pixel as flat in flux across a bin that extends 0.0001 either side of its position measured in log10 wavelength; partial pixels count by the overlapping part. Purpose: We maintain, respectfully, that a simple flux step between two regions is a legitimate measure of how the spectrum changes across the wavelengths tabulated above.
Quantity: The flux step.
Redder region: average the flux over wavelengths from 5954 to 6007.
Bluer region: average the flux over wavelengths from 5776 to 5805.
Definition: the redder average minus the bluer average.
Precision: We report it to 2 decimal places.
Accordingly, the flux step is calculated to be -1.42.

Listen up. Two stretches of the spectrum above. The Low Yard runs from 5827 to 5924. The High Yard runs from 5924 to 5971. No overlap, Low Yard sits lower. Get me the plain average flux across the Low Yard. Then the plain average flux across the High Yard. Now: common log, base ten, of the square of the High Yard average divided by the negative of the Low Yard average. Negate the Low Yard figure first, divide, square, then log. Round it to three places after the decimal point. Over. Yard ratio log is -0.029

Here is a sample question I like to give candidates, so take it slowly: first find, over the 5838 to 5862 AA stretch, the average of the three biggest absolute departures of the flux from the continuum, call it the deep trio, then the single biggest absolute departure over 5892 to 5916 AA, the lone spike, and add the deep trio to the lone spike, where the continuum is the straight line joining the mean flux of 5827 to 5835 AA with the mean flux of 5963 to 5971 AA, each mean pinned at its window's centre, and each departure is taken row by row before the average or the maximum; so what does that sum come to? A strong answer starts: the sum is 3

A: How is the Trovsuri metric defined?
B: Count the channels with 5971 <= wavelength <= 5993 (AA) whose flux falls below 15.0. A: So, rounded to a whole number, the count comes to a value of 7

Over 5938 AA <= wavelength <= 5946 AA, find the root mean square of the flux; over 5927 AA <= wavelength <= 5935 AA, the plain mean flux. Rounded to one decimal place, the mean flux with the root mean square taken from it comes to 1.7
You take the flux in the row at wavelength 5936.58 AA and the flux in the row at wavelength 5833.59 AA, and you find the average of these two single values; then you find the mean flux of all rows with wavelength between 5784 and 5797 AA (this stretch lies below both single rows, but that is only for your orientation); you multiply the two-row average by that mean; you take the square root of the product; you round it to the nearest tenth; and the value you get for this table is 14.9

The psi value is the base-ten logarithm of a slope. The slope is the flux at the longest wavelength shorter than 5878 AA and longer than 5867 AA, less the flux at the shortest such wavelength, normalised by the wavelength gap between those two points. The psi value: -0.1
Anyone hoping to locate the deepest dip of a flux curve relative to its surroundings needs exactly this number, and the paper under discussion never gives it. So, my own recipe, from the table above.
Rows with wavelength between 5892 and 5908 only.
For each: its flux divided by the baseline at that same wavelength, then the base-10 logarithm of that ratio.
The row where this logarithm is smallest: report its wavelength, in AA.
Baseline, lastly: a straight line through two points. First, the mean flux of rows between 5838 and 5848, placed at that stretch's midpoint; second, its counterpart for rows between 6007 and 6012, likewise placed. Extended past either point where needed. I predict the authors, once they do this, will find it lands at 5901.14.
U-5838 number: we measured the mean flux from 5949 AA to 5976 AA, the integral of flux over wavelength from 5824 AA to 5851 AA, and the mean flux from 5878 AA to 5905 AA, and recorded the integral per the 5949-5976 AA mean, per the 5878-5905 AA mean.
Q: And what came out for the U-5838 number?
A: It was 1.79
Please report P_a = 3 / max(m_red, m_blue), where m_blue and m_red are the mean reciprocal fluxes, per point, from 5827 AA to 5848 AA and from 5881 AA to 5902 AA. 42.3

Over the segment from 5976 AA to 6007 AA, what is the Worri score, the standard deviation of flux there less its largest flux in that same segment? -14.9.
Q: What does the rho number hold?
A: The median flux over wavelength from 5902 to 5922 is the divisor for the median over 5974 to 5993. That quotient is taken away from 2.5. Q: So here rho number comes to 1.58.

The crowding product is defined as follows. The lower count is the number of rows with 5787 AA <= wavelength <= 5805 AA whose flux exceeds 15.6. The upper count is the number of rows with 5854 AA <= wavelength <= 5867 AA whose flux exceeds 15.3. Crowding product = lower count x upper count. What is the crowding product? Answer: 15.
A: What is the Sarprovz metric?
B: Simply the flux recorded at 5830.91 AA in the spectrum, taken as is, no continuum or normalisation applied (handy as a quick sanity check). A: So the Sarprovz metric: 14.51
